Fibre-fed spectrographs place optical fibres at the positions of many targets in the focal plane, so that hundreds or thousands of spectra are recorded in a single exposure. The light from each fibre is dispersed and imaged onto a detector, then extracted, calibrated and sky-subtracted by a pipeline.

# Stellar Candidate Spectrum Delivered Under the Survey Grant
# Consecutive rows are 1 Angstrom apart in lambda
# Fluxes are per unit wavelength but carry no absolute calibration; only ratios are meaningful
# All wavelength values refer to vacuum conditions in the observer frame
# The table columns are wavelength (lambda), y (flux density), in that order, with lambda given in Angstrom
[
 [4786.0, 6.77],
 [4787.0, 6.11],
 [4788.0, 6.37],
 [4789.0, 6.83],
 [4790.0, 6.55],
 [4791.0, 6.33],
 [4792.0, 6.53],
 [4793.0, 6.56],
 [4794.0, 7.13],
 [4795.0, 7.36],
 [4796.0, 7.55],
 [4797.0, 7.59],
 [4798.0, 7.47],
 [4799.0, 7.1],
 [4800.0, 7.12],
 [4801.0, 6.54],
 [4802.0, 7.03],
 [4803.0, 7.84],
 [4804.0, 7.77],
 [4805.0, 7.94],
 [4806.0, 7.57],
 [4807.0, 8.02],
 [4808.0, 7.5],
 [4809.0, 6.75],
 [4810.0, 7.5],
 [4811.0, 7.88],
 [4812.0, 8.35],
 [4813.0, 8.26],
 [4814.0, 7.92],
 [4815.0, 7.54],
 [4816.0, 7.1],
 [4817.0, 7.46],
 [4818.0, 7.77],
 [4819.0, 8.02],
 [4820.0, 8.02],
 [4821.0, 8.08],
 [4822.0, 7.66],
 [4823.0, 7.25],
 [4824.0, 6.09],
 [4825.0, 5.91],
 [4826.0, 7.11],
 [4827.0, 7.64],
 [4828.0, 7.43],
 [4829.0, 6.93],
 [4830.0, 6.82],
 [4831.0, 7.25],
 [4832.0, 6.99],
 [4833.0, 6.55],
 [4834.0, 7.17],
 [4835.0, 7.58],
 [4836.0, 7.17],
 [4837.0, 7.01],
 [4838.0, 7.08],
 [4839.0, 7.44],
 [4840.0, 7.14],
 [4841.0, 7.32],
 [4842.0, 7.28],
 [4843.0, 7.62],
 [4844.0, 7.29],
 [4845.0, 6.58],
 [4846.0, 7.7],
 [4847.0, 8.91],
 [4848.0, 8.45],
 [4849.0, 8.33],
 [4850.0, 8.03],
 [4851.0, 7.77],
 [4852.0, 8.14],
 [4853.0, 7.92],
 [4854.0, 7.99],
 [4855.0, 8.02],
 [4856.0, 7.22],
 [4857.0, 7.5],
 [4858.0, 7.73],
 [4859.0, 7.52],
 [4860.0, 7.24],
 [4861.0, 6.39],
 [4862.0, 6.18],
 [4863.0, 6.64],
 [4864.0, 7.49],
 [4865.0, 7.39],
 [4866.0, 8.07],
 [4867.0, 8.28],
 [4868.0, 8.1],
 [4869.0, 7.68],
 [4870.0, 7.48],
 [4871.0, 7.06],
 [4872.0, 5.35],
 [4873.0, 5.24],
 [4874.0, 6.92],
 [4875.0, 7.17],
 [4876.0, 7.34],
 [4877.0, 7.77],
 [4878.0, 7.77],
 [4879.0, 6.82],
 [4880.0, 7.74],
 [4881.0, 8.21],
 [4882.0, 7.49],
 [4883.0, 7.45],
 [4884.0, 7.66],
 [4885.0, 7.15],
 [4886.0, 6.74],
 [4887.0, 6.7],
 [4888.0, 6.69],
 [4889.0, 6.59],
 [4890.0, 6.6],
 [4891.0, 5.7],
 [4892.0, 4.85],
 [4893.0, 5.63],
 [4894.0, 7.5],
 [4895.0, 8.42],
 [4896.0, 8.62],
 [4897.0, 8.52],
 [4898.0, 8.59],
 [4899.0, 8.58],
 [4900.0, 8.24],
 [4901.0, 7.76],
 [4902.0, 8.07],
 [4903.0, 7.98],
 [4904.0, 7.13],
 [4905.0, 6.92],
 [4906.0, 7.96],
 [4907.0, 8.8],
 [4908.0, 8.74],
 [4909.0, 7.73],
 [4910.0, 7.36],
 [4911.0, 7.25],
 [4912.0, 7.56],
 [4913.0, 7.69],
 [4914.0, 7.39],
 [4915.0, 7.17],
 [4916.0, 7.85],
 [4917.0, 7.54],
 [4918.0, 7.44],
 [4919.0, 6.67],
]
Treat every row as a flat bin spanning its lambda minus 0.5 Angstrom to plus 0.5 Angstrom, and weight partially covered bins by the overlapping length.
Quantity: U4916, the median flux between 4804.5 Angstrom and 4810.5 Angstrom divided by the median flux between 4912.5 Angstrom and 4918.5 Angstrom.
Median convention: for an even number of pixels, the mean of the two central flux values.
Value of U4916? 1.01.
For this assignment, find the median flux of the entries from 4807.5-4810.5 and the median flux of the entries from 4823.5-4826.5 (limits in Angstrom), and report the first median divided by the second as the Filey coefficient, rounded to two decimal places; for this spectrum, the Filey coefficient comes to 1.23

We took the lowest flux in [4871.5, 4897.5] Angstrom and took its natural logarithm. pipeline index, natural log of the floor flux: 1.6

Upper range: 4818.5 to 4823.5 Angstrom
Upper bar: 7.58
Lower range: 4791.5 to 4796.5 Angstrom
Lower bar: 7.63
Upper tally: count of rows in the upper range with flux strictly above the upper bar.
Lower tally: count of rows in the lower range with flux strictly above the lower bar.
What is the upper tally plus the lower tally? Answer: 4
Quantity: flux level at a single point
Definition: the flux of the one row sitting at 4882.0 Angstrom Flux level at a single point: 7.49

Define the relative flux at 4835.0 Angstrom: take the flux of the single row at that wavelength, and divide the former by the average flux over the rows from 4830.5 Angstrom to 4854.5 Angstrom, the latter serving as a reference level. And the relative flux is 1.01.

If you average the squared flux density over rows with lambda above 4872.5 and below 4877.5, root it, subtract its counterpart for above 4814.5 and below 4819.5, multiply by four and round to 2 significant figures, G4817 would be -2.6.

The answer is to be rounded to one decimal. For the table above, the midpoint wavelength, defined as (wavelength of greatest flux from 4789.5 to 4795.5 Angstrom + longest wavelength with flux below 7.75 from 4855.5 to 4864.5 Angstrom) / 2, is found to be 4829.5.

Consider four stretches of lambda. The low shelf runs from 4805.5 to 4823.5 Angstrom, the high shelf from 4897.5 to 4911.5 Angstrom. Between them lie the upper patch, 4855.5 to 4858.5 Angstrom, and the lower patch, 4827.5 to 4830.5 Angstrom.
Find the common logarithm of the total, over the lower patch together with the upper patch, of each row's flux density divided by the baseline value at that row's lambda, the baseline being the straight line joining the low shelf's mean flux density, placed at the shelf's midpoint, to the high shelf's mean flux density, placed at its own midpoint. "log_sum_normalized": 0.749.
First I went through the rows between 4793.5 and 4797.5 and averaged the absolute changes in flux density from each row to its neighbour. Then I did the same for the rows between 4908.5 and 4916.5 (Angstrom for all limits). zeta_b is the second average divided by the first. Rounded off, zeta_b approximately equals 2.0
